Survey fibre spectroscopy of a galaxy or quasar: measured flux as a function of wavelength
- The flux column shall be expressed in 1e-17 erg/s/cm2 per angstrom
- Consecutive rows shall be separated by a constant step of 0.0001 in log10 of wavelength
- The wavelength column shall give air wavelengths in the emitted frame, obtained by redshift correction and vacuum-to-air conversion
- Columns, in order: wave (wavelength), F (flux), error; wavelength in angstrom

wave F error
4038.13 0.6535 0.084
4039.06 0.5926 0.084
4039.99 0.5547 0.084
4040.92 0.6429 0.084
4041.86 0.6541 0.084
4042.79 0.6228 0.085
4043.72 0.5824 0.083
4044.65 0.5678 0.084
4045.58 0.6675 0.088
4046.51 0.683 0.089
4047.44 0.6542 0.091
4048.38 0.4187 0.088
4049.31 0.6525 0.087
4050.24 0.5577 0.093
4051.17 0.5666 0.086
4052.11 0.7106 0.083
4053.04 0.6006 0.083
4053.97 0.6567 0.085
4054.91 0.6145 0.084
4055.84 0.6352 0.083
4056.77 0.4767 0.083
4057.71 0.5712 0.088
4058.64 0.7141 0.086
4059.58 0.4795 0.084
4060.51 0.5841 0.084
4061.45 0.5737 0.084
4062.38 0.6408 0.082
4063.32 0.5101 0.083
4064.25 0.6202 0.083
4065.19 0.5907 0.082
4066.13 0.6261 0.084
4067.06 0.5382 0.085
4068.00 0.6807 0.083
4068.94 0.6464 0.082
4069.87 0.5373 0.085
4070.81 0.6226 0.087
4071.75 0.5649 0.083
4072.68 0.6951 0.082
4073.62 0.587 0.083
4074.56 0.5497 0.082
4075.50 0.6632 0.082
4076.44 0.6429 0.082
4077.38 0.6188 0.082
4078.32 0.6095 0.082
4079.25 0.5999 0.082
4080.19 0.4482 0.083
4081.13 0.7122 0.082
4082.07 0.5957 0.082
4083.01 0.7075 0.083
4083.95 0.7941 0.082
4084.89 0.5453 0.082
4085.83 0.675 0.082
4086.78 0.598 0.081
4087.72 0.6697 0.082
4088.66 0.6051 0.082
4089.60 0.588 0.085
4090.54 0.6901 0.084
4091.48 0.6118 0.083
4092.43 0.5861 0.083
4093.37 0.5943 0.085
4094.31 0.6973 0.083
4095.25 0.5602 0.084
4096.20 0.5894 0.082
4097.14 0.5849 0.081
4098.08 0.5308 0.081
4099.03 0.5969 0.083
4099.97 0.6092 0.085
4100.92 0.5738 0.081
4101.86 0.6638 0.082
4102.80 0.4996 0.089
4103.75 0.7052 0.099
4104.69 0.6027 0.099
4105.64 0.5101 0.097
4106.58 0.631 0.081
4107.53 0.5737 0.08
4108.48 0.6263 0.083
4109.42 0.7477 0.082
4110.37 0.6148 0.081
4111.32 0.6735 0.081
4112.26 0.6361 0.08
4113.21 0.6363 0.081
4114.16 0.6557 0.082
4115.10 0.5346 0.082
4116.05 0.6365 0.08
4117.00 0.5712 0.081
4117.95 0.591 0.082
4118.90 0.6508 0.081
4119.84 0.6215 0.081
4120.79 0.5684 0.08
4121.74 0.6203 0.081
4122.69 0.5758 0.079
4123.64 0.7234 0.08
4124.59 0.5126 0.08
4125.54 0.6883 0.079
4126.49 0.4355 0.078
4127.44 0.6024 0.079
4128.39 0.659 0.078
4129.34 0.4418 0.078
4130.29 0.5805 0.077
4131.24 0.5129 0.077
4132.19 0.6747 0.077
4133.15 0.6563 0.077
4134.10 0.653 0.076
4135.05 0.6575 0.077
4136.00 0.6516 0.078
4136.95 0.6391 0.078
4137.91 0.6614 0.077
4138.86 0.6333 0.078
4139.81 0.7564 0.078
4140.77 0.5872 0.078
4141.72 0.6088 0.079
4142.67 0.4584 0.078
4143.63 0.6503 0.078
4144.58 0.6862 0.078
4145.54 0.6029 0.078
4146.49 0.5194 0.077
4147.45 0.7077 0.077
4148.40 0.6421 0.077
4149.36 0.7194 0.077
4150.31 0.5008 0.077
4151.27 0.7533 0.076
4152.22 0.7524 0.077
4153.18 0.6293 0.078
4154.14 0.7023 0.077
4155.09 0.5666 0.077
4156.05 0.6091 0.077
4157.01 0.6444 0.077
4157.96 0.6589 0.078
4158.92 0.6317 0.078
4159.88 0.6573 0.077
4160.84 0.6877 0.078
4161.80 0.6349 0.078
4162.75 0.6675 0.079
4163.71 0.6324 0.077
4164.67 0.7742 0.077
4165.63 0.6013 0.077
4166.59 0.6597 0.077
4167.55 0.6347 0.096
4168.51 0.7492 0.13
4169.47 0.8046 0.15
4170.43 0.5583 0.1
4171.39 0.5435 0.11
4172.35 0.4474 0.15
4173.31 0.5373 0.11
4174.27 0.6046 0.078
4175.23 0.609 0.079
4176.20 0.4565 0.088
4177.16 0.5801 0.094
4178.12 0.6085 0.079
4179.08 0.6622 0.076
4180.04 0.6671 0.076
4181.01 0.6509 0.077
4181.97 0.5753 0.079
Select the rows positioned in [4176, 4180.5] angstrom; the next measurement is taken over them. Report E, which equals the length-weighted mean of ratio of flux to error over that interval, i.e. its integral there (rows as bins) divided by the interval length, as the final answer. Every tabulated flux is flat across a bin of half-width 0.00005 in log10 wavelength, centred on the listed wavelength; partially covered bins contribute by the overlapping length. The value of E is 7.45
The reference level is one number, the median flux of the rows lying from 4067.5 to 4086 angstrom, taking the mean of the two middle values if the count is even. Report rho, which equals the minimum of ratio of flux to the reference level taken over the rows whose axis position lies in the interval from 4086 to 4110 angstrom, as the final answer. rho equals 0.80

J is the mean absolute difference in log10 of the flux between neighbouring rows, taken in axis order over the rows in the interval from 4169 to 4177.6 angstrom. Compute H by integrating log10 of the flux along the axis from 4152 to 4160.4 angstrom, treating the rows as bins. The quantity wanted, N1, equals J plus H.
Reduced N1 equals -1.52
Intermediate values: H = -1.60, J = 0.077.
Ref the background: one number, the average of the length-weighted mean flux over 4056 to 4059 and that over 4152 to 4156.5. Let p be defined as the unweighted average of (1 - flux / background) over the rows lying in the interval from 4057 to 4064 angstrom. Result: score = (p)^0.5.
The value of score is 0.24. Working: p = 0.057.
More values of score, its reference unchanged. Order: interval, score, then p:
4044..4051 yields 0.17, 0.027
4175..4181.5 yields 0.14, 0.020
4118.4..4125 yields 0.10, 0.011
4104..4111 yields 0.05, 0.003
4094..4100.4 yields 0.19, 0.035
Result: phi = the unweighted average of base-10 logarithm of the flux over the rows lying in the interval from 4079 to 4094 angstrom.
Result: -0.207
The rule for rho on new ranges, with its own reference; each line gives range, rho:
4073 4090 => 0.72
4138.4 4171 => 0.74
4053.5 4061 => 0.77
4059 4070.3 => 0.77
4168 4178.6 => 0.72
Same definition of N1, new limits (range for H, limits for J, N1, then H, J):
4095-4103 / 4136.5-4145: -1.82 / -1.89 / 0.067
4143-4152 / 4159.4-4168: -1.72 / -1.77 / 0.044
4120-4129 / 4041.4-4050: -1.99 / -2.06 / 0.068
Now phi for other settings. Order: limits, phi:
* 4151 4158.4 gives -0.179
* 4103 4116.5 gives -0.204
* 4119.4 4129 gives -0.225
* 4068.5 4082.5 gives -0.220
